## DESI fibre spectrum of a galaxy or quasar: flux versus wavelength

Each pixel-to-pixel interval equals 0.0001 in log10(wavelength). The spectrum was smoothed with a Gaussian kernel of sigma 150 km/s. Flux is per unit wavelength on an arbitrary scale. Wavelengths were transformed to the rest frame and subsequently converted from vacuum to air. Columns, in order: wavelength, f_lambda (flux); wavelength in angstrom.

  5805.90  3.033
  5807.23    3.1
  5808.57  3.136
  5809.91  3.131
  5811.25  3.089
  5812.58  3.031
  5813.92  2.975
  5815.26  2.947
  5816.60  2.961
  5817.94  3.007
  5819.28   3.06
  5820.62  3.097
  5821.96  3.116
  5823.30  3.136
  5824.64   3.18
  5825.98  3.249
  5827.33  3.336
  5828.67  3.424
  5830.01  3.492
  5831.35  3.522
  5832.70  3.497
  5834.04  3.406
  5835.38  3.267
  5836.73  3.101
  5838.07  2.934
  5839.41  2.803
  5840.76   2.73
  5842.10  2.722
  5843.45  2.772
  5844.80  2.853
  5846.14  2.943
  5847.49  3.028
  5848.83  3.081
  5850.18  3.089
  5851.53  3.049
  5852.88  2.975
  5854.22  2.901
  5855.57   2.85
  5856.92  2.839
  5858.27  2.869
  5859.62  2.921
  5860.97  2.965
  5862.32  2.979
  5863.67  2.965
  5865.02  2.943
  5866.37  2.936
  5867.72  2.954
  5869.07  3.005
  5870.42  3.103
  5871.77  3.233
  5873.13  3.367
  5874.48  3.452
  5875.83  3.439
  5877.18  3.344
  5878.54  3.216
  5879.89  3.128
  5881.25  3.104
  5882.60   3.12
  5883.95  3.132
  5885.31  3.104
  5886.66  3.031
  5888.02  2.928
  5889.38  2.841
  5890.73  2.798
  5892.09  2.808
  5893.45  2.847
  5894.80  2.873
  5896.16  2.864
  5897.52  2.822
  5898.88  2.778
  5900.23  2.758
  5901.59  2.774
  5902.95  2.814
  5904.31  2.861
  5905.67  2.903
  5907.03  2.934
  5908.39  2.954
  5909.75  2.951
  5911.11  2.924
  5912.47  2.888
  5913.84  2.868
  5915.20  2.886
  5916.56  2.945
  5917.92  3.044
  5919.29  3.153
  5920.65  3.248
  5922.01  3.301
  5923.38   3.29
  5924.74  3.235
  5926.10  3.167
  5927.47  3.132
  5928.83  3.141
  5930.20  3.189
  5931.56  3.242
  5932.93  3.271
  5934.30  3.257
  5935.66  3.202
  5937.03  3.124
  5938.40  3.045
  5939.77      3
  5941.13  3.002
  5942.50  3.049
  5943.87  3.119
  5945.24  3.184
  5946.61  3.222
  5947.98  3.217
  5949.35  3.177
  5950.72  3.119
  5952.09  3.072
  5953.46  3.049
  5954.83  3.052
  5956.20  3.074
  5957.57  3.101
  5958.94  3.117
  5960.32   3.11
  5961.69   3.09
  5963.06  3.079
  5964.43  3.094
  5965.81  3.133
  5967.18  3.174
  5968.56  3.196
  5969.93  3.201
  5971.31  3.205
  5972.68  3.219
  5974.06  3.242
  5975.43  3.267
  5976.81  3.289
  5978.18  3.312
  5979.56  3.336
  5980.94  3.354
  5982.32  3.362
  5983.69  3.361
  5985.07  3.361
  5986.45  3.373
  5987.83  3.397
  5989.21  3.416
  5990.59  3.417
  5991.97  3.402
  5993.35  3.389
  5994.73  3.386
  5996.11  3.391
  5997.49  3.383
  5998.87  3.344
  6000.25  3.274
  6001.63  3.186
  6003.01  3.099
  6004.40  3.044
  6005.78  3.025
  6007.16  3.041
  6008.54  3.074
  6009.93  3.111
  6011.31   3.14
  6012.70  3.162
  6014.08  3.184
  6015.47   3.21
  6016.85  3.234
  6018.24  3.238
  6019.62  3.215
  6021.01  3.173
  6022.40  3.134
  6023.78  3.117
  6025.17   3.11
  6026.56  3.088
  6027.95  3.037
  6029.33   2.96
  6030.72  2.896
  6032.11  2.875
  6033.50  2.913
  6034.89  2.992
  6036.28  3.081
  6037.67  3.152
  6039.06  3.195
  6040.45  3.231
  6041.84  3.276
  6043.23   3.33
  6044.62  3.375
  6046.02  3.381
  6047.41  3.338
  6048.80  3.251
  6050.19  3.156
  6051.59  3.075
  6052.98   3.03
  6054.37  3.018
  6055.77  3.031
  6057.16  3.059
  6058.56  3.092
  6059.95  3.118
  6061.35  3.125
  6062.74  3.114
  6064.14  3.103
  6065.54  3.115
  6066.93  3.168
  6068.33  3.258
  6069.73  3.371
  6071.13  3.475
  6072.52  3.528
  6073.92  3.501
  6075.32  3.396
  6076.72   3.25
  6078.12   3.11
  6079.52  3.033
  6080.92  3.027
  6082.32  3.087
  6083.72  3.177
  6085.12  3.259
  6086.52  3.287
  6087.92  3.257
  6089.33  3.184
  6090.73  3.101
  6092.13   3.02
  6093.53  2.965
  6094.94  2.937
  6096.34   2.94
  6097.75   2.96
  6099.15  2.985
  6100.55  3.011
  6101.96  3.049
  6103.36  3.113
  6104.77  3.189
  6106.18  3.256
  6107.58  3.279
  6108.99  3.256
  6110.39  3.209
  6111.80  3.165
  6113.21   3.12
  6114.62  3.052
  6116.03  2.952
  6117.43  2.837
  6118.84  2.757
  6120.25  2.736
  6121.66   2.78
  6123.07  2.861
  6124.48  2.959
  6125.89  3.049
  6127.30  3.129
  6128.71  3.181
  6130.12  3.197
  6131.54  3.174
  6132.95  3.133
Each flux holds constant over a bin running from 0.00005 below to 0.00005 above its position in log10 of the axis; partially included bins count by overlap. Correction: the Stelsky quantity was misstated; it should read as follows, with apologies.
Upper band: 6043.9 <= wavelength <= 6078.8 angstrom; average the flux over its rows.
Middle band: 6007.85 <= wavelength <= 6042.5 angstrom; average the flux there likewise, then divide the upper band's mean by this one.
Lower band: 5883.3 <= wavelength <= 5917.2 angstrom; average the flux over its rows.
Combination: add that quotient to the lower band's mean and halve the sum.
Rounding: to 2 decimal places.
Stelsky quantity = 1.96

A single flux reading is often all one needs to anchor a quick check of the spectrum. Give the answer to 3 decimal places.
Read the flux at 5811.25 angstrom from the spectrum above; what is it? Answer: 3.089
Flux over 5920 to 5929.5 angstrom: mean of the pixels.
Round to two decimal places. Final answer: 3.22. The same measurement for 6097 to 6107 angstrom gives 3.08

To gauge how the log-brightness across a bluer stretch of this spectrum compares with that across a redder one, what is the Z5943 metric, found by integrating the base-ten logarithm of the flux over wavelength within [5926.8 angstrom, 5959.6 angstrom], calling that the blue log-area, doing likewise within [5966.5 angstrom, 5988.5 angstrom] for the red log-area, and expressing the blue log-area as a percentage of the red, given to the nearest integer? 143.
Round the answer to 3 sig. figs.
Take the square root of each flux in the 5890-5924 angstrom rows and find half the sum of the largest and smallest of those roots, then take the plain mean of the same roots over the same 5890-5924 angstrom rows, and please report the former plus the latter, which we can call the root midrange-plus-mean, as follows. 3.45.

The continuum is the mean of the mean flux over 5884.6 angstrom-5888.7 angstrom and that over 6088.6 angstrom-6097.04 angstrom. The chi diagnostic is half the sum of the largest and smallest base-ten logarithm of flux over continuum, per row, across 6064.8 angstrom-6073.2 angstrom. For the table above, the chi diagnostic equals 0.040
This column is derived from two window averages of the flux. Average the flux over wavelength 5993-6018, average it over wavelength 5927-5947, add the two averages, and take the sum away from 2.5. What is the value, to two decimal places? -3.85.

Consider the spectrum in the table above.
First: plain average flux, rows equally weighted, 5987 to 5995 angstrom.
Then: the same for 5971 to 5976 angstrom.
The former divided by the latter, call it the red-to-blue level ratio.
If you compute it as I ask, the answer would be 1.05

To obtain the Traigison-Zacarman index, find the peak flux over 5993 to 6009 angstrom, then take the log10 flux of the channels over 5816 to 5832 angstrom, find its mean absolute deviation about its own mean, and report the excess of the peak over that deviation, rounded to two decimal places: 3.37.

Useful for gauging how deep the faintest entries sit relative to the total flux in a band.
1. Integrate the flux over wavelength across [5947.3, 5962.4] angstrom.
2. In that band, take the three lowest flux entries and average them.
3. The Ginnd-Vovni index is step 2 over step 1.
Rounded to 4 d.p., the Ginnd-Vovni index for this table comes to 0.0652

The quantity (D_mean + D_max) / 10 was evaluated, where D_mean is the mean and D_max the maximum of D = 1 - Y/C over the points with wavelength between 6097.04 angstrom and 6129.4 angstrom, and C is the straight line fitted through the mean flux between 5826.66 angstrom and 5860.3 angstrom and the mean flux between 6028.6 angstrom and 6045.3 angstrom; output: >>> 0.015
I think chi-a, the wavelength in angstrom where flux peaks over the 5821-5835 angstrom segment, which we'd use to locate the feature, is 5831.35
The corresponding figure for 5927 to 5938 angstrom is 5932.93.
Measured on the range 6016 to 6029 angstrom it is 6018.24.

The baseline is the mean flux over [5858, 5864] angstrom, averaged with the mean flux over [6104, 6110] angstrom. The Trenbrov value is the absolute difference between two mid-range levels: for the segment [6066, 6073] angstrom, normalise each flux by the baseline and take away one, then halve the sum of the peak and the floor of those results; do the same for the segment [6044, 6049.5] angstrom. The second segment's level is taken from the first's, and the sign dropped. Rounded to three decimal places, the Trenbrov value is 0.010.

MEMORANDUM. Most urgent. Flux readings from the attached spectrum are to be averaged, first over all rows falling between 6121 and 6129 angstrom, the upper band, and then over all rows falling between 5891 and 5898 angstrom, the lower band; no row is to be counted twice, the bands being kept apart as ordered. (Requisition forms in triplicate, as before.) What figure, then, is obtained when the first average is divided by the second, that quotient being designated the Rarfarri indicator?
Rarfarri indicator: 1.05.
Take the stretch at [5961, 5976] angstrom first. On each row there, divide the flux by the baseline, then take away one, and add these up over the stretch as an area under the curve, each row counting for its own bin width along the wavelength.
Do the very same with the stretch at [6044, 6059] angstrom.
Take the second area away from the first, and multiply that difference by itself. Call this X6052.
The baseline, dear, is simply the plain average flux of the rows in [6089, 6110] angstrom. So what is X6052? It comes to 0.00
